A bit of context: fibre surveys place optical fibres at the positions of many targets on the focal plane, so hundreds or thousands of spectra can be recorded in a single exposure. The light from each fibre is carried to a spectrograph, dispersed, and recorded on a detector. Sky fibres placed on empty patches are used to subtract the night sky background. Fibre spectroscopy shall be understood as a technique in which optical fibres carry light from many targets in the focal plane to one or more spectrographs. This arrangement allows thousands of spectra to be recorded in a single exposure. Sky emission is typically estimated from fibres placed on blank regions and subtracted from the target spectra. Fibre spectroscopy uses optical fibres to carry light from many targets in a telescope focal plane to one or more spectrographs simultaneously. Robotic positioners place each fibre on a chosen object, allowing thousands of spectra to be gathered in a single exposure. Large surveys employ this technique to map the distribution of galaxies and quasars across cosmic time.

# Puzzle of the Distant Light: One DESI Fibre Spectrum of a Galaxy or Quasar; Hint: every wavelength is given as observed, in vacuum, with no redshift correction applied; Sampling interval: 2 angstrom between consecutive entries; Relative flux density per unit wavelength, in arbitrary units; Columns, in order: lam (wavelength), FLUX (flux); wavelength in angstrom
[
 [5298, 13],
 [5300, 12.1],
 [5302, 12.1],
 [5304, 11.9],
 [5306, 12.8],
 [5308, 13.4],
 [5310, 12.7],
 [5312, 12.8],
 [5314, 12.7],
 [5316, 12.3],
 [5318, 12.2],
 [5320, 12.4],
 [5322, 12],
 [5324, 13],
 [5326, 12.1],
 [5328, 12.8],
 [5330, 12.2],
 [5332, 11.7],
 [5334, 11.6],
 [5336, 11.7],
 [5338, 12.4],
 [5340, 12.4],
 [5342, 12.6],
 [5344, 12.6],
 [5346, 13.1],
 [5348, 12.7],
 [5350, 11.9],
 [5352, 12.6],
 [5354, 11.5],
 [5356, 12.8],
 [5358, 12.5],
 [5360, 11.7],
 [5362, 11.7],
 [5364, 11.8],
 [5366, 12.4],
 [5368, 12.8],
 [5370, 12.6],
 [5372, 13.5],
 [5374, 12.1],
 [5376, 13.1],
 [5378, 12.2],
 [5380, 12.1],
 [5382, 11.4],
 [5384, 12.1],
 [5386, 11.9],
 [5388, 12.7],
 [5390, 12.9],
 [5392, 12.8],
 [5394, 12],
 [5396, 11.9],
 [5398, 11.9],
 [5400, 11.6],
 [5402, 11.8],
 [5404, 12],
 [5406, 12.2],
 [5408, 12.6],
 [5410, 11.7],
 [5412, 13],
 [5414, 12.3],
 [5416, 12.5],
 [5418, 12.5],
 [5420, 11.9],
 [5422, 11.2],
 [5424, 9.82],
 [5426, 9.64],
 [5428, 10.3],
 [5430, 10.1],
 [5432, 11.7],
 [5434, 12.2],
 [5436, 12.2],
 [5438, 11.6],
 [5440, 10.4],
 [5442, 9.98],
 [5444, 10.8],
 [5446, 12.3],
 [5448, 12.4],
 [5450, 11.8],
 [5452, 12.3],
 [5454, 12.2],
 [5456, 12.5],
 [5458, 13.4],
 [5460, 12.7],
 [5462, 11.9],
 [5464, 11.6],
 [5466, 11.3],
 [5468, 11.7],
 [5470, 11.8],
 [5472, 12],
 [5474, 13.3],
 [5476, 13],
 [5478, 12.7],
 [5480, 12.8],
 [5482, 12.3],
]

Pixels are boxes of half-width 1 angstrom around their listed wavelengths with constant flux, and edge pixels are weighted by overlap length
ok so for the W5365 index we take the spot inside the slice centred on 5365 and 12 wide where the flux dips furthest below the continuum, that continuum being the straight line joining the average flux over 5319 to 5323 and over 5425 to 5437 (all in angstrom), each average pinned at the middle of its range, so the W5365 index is 5360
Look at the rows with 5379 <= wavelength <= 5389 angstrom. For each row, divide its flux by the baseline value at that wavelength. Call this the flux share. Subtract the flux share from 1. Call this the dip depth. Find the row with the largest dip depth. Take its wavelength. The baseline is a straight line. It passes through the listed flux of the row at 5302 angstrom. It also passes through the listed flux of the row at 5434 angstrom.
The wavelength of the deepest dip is 5382 angstrom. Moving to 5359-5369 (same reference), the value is 5362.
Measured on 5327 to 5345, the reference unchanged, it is 5334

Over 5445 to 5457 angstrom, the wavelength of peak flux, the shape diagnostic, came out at 5456 angstrom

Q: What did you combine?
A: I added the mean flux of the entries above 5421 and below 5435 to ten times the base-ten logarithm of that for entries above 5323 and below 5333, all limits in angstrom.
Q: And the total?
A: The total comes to 21.6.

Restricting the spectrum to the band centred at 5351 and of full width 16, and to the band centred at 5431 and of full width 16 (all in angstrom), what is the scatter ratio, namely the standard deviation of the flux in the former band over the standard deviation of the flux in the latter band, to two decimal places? 0.47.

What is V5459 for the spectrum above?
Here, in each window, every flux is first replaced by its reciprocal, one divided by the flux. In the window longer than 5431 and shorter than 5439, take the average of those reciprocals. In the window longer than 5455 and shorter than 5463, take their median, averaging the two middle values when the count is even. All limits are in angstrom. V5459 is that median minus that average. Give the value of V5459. -0.005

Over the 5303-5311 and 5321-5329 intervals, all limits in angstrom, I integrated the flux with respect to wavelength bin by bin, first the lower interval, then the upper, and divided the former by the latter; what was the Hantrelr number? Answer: 1.02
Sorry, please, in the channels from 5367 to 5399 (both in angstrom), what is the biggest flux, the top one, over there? 13.5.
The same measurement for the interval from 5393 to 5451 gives 13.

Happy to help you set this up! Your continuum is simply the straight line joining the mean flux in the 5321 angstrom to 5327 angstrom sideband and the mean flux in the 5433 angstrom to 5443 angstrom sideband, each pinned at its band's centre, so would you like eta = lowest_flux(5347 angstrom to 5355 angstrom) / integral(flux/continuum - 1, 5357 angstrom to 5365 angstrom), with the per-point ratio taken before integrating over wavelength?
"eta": -196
